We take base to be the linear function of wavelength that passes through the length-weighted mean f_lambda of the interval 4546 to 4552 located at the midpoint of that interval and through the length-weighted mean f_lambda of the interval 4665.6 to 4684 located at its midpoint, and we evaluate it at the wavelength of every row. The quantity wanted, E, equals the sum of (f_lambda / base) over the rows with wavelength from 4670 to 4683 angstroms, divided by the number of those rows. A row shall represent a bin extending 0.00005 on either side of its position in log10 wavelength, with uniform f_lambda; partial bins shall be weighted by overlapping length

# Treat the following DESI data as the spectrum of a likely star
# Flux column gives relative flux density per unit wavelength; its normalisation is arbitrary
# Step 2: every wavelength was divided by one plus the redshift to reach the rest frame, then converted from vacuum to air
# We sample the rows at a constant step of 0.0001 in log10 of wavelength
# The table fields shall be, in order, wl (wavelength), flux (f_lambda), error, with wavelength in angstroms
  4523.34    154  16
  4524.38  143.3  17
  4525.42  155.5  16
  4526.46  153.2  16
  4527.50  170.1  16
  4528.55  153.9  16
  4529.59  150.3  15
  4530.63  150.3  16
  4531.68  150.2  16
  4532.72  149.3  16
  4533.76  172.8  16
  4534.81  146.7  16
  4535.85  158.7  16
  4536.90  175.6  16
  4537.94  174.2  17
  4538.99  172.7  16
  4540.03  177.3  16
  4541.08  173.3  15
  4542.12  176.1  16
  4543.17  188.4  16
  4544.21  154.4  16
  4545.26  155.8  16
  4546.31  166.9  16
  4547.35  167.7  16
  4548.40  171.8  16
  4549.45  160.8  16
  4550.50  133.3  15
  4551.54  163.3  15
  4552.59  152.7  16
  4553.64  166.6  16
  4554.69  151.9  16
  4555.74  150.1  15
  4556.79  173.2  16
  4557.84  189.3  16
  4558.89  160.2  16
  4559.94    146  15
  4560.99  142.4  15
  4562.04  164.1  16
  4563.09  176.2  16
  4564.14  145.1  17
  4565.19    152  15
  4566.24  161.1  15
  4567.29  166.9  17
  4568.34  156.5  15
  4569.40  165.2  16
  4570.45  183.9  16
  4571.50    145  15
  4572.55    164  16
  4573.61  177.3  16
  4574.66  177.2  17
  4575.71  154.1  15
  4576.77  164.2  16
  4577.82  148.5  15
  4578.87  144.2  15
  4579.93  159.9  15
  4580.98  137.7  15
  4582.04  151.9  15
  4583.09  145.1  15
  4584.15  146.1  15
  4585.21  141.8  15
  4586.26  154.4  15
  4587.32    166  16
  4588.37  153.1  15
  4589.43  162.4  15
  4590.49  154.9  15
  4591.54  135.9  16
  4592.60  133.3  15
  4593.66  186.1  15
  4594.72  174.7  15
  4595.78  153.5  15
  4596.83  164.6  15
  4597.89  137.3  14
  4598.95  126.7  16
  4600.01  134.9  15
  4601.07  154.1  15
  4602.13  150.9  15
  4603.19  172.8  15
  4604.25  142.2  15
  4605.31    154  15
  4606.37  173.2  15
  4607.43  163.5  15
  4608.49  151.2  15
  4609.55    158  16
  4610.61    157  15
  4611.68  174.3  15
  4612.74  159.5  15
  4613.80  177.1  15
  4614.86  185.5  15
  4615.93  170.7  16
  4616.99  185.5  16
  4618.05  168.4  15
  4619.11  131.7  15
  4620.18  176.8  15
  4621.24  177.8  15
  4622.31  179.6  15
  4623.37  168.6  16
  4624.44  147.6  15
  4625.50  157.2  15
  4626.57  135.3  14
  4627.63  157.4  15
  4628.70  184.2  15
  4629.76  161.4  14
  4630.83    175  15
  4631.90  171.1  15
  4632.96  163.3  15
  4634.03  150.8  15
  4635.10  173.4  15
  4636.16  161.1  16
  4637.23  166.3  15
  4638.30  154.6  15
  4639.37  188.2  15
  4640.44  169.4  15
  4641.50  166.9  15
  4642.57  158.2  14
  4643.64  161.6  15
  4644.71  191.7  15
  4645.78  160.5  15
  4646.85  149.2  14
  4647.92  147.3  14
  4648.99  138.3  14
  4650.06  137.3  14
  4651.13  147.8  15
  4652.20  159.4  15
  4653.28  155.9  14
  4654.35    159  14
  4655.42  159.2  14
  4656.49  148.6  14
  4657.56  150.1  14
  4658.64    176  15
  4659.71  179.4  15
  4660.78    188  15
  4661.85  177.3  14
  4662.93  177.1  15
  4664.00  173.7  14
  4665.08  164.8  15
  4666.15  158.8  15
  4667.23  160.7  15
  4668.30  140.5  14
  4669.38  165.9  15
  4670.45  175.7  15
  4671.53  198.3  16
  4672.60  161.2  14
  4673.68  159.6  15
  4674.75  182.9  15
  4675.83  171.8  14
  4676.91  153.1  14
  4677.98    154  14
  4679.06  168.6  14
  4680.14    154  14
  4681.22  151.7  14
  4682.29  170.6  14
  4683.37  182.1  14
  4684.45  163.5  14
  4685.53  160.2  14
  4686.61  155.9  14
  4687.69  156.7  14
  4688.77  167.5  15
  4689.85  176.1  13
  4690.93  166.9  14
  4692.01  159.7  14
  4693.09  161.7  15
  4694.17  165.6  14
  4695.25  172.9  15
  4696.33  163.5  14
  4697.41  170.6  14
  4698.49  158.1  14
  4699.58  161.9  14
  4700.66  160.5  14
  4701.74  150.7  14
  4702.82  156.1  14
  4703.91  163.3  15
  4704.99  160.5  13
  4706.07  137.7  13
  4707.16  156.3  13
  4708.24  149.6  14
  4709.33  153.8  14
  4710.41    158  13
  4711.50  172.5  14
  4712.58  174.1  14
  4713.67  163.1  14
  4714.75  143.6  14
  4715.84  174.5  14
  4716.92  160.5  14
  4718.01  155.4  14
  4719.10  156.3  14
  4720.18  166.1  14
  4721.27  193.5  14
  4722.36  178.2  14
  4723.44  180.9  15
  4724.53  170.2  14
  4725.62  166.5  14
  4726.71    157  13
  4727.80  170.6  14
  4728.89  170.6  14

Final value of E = 1.01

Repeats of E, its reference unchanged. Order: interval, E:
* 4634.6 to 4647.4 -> 1.02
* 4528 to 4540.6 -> 1.01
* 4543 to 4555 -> 1.00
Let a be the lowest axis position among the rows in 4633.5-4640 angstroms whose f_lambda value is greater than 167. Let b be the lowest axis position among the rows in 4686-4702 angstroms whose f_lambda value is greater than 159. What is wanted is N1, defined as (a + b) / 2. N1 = 4661.9 angstroms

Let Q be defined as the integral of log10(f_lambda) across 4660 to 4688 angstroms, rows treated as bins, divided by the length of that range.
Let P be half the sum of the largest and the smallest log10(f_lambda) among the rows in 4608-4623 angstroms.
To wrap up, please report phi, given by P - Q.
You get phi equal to -0.026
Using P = 2.19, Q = 2.22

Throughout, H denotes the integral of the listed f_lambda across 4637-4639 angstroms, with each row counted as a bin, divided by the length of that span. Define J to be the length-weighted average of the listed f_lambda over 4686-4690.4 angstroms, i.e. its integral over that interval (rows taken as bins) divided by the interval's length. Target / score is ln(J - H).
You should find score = 0.9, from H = 162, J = 164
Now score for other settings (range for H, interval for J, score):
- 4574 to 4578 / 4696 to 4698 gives 1.5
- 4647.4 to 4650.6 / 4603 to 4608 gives 3.0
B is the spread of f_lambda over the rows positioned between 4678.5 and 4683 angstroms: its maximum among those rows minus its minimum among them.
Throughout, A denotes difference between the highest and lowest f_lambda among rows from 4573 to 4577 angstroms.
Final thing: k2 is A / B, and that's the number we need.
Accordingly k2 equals 1.23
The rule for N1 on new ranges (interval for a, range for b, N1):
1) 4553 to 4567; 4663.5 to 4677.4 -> 4610.4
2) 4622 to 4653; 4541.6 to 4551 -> 4582.2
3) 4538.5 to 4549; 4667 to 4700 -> 4603.1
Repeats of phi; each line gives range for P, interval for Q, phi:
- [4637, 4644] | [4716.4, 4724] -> 0.003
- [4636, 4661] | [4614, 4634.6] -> -0.007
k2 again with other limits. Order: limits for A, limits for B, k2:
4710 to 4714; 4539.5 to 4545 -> 0.47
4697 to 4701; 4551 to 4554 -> 0.90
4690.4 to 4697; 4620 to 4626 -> 0.41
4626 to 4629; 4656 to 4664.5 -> 1.24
